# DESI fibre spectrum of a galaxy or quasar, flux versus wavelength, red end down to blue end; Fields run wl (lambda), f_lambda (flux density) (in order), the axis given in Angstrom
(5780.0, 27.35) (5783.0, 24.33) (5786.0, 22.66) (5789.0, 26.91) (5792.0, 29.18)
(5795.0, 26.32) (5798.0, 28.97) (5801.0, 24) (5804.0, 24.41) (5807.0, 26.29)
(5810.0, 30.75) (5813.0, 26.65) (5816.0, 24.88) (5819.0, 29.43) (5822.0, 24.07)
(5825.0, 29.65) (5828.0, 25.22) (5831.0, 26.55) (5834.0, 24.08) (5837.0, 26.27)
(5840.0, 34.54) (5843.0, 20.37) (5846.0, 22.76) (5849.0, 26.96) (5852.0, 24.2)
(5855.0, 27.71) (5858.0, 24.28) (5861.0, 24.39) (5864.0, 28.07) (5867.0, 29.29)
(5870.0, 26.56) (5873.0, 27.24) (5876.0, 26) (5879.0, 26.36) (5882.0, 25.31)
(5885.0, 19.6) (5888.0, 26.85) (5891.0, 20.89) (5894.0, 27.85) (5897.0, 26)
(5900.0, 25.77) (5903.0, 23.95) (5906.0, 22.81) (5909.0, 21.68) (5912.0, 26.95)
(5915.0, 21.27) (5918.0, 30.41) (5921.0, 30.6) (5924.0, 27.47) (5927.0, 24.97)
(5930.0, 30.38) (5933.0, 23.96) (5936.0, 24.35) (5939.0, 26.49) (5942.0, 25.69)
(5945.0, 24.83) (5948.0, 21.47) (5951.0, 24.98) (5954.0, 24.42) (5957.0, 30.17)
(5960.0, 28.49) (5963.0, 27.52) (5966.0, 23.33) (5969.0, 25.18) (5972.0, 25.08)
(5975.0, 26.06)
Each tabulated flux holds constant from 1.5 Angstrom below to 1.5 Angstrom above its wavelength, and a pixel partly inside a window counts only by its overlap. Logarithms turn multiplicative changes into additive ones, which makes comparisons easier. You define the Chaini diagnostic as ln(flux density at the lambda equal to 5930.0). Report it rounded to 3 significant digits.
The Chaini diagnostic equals 3.41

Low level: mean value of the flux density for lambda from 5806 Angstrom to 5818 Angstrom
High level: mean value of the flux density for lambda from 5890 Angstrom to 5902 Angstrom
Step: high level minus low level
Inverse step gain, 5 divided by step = -2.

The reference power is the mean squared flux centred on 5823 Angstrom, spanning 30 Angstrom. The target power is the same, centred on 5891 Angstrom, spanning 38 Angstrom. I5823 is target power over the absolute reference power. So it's 0.85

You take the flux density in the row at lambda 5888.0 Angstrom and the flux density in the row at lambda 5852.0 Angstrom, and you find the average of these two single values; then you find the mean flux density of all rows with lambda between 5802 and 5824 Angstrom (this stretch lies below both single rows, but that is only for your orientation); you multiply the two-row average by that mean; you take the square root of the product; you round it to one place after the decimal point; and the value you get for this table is 26.1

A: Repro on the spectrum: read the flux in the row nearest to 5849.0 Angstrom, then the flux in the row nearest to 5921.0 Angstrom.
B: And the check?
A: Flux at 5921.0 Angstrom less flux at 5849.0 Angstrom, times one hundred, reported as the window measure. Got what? 364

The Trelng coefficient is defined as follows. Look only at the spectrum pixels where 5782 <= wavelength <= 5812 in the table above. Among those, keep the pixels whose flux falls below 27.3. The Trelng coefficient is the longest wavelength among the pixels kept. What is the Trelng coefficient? 5807.0 Angstrom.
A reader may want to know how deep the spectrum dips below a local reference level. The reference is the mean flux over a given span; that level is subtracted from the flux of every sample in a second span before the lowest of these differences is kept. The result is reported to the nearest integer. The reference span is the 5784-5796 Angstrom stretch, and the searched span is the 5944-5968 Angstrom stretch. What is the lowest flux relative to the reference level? -5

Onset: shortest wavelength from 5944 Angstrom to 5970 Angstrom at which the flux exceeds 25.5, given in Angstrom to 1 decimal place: 5957.0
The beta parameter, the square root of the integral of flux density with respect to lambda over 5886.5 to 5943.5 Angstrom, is 38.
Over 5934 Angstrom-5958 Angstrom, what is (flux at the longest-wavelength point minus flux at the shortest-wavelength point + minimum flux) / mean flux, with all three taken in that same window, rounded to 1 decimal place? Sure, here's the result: 1.1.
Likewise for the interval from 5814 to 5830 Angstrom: 0.9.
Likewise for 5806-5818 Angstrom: 0.9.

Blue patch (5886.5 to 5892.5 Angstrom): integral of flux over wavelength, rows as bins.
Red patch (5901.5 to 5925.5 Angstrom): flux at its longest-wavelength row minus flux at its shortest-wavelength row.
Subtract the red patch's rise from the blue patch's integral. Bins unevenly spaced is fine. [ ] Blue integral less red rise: 140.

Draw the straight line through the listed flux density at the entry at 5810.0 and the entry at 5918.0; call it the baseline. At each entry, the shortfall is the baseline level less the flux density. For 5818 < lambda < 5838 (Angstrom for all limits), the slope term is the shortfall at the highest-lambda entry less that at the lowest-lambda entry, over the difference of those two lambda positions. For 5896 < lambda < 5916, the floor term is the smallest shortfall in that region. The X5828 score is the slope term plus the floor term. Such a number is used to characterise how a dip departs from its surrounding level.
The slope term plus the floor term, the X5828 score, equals 3.65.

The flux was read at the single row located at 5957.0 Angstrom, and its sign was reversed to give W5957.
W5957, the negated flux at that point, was -30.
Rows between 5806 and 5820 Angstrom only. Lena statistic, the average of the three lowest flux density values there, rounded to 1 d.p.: 25.9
